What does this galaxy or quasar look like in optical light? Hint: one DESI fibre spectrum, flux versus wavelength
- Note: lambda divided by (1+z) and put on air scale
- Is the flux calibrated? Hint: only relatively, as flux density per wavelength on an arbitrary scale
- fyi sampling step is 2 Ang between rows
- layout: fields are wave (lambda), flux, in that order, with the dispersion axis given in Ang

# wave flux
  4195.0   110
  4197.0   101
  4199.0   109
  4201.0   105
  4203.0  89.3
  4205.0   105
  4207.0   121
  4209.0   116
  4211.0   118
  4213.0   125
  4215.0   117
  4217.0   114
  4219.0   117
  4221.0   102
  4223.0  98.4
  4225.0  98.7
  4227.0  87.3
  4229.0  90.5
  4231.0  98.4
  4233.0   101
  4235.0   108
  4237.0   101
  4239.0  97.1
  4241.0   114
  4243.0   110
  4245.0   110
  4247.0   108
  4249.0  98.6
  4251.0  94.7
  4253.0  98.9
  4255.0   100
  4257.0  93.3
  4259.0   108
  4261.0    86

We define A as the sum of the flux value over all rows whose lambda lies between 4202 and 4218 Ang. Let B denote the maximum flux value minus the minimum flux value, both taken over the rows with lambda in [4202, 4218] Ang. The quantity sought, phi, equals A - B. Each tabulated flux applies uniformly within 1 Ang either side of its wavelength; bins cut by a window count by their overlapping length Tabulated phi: 870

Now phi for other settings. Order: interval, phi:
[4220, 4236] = 764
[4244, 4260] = 795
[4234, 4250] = 830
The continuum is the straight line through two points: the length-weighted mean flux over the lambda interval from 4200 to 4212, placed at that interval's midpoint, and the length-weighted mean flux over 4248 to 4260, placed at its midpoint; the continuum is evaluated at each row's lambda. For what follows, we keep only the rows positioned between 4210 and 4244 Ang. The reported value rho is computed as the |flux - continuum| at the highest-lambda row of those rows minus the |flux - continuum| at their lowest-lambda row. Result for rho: -1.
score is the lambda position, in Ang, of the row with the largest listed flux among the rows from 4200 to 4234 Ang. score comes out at 4213.0 Ang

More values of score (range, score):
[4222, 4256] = 4241.0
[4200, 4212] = 4207.0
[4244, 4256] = 4245.0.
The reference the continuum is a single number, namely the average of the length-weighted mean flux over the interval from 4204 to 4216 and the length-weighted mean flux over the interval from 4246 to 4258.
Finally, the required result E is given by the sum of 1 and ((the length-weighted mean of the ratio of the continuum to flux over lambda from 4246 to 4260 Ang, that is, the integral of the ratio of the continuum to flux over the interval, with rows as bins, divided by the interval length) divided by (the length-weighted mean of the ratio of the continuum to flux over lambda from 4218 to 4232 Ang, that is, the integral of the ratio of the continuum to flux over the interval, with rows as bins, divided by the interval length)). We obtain 1.98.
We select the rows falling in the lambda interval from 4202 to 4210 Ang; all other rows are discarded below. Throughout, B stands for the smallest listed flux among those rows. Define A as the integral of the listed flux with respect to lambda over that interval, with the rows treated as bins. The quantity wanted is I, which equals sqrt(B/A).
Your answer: 0.322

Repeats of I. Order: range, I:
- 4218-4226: 0.344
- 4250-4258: 0.347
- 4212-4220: 0.347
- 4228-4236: 0.337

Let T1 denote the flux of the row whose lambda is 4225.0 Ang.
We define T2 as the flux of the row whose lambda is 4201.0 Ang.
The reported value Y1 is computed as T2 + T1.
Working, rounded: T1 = 98.7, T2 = 105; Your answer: 204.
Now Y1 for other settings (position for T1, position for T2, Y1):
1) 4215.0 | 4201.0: 222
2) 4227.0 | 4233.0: 188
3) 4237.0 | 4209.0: 217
